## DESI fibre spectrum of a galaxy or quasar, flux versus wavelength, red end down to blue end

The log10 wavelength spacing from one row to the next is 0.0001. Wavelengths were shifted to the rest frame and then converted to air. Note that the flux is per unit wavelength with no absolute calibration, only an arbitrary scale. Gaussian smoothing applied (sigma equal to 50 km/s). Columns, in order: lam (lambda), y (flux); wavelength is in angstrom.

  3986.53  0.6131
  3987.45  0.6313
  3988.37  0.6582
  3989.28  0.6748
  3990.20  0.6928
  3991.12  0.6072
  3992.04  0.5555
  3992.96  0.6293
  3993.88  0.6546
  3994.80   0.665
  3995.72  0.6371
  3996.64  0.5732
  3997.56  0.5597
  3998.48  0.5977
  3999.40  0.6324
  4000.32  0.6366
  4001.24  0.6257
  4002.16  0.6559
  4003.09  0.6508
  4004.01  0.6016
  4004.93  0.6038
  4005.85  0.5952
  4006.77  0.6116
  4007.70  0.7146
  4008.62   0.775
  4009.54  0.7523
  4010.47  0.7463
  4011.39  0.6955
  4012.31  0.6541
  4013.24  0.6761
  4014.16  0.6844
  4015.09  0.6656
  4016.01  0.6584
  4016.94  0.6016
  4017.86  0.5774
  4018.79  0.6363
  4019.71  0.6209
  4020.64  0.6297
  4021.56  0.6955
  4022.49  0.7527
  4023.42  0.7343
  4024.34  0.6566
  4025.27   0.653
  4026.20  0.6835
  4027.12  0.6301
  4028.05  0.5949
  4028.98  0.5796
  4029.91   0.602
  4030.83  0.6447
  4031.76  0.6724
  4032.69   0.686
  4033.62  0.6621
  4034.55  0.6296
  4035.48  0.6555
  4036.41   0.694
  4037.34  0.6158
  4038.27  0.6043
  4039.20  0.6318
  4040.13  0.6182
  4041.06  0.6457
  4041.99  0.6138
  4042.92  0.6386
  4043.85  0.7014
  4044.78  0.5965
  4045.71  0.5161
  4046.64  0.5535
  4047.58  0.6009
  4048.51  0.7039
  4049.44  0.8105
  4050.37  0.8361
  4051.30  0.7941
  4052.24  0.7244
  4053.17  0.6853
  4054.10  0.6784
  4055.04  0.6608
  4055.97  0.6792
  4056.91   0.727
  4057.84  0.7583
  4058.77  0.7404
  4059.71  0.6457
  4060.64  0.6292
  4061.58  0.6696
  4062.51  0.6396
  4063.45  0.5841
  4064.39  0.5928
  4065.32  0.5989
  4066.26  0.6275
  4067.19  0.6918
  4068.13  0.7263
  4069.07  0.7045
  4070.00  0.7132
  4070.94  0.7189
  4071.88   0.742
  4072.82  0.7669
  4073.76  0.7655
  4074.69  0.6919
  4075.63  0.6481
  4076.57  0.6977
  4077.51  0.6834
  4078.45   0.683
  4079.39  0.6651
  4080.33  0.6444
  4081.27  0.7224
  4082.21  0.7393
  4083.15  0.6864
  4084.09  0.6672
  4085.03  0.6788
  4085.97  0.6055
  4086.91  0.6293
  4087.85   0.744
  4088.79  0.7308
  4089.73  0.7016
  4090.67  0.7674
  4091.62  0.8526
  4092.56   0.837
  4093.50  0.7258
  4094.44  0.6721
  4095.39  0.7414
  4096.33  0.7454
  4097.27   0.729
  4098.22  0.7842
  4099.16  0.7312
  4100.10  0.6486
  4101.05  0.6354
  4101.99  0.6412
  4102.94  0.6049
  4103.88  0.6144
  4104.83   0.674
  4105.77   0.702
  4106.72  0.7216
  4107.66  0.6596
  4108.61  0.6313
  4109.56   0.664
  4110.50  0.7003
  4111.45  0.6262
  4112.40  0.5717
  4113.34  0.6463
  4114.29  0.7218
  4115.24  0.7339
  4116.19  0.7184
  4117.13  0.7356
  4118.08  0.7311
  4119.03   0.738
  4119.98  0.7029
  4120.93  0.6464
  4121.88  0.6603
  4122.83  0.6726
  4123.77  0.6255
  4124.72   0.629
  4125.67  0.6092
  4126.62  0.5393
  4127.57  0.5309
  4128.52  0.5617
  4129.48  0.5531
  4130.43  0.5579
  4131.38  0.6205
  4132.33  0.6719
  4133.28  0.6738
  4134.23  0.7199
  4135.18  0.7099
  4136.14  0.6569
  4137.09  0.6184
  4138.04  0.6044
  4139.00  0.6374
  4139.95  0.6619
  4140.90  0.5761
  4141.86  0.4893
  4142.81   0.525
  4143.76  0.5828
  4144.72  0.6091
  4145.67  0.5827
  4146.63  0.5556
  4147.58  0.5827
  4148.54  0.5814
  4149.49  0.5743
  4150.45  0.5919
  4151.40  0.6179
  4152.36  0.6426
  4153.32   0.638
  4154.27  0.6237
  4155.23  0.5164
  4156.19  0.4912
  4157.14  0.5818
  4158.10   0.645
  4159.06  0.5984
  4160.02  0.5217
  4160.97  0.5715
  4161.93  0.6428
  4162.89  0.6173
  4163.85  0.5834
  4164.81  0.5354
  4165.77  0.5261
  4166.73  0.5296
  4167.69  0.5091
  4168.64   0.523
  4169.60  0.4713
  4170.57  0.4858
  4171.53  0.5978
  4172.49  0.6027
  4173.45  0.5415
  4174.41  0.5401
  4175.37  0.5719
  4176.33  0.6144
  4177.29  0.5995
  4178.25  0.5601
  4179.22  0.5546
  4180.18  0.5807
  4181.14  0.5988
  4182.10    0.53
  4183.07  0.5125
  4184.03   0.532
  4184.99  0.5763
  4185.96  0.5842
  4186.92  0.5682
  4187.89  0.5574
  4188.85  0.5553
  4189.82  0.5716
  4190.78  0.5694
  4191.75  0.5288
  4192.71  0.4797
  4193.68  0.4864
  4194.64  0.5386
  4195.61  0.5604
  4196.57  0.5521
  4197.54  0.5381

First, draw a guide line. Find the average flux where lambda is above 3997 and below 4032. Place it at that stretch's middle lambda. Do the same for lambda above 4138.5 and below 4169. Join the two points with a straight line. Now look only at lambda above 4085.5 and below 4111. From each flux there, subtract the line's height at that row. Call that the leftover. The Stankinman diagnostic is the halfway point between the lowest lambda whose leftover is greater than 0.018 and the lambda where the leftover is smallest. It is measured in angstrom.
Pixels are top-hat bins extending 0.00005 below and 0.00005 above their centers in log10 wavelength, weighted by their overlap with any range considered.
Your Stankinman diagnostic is 4086.9 angstrom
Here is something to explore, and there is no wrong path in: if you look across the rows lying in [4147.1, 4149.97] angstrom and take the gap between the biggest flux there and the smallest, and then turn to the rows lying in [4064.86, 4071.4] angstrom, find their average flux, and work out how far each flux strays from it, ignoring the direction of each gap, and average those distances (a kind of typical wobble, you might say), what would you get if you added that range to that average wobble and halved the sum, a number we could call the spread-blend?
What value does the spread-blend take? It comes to 0.02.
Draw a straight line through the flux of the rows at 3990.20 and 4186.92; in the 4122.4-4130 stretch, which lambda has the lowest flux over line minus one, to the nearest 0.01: 4127.57 angstrom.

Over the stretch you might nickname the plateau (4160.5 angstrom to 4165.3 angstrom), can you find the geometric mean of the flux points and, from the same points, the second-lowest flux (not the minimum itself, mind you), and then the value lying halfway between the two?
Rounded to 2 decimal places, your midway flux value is 0.58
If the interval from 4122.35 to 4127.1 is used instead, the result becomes 0.61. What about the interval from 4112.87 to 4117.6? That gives 0.71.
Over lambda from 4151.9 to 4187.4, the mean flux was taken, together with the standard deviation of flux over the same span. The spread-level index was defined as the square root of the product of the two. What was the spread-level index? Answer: 0.16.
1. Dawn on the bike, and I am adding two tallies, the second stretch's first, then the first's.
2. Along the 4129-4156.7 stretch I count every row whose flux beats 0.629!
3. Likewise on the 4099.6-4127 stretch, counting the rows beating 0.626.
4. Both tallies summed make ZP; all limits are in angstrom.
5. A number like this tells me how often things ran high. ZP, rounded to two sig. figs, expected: 32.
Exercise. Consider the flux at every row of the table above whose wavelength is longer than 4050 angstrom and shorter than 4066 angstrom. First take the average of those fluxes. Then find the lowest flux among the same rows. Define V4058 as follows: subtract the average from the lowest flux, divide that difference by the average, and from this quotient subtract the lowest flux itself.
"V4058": -0.73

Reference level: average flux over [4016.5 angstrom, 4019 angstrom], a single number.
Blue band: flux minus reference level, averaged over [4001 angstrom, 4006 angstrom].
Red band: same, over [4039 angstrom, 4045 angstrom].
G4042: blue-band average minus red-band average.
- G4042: -0.013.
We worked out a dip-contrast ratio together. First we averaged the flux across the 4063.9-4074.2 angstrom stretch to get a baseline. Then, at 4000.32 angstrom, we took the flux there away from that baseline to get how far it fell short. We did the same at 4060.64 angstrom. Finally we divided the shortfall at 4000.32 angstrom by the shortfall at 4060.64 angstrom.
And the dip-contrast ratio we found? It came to 0.89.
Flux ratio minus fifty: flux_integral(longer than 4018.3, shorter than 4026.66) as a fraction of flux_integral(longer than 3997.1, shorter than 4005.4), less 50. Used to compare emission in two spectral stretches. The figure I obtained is -48.9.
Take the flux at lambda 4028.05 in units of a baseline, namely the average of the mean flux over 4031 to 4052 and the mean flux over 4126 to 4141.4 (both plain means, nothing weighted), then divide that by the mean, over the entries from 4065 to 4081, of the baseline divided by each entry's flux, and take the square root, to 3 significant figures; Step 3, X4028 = 1.00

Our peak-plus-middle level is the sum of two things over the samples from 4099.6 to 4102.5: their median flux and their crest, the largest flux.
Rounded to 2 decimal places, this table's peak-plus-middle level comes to 1.29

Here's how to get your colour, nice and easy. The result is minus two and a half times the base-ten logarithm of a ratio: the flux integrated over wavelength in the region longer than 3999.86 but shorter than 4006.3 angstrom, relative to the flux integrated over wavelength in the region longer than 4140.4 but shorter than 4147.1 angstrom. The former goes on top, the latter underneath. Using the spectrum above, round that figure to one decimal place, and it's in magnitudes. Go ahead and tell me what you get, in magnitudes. -0.1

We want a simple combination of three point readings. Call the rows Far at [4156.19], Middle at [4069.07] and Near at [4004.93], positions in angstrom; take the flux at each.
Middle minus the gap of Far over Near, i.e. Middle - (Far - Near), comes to 0.817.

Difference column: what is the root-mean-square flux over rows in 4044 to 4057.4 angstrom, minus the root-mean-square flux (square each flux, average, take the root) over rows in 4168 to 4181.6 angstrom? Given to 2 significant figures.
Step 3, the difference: 0.13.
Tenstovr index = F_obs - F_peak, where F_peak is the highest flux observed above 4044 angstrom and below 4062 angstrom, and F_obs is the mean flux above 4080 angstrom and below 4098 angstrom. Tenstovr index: -0.12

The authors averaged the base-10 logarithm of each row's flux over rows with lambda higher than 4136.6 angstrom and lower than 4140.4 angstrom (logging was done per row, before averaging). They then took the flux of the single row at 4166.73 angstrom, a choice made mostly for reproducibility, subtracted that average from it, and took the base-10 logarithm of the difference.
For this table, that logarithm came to -0.137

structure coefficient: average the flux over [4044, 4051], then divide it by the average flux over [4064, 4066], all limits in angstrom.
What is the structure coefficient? 1.11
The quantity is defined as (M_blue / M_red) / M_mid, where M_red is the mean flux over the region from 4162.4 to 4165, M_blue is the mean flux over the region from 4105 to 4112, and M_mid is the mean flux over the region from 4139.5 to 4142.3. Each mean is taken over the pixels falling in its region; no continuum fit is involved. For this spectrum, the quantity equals 2.0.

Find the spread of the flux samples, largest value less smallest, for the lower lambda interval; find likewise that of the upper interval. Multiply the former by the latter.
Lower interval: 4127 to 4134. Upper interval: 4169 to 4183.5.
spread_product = 0.020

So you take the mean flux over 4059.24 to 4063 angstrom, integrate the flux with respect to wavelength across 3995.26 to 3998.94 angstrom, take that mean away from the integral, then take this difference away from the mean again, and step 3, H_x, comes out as -0.89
